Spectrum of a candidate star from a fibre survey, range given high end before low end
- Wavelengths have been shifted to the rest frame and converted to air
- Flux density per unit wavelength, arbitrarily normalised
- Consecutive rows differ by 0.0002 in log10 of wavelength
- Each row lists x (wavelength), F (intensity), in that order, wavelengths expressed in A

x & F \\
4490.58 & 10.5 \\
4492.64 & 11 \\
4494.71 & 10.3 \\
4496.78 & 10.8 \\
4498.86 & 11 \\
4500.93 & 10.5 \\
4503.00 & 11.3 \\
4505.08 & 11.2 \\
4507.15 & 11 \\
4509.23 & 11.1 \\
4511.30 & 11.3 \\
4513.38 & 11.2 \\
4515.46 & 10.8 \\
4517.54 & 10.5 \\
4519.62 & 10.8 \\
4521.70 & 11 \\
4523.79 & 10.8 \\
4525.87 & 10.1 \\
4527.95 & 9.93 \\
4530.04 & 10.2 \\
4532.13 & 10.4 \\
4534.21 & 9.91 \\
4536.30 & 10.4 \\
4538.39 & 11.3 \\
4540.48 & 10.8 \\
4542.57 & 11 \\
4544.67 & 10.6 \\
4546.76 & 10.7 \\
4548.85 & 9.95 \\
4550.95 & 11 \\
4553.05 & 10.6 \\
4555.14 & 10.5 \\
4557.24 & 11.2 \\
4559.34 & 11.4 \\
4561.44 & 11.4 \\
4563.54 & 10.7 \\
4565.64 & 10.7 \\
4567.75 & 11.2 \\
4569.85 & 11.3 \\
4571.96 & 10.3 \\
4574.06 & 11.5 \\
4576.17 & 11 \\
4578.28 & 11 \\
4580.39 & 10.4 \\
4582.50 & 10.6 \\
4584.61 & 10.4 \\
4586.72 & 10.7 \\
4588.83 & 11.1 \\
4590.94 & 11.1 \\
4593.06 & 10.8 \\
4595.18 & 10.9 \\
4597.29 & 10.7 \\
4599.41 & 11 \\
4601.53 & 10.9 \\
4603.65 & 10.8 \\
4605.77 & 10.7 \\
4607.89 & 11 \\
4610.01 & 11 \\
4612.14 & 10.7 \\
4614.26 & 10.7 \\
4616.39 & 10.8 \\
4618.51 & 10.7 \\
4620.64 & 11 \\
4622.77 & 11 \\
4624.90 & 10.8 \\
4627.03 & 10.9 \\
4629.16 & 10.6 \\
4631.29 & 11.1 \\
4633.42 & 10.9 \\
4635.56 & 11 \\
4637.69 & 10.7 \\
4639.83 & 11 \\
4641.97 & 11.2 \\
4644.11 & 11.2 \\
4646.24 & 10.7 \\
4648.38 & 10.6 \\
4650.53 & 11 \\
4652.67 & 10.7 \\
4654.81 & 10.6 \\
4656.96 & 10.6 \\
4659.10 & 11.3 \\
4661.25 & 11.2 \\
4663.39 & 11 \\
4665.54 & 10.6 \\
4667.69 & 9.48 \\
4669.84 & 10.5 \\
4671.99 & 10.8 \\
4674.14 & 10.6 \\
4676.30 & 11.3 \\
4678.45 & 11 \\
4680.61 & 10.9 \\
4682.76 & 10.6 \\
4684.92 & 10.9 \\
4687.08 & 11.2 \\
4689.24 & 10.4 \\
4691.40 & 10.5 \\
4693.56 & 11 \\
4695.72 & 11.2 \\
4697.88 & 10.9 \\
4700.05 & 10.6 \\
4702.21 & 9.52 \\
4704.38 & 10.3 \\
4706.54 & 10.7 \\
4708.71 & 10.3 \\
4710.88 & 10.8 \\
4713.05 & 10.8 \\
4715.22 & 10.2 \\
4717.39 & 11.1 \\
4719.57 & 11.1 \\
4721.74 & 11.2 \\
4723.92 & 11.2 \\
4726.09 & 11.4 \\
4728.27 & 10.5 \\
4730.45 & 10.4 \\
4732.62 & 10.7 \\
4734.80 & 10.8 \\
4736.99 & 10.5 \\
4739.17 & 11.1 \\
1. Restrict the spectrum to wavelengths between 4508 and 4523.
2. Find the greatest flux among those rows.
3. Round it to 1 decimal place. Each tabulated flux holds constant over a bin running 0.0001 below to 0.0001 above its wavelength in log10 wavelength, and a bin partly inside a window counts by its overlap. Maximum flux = 11.3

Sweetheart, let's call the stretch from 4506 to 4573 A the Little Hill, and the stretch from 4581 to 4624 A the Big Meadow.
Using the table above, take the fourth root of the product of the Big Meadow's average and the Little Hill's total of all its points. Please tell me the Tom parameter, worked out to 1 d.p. 7.8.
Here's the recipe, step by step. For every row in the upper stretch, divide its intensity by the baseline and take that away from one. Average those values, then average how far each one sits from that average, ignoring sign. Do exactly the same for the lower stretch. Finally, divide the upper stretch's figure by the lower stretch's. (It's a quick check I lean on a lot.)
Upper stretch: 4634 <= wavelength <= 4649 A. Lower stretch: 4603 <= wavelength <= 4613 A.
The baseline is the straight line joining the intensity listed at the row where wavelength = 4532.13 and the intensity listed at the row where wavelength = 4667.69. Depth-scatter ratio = 1.5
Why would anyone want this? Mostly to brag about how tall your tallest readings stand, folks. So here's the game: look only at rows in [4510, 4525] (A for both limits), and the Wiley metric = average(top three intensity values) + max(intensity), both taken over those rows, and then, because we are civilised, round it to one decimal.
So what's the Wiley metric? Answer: 22.5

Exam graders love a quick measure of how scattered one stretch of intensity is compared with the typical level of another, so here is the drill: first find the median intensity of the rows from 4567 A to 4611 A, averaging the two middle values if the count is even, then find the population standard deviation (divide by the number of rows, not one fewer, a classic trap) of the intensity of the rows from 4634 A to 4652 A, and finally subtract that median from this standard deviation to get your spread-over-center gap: -10.7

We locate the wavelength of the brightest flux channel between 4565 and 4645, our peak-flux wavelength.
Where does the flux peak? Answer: 4574.06 A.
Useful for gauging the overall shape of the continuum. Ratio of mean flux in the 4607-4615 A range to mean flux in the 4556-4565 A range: 0.97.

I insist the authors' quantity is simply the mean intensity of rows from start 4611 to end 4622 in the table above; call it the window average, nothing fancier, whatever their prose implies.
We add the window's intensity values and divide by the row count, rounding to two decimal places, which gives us 10.78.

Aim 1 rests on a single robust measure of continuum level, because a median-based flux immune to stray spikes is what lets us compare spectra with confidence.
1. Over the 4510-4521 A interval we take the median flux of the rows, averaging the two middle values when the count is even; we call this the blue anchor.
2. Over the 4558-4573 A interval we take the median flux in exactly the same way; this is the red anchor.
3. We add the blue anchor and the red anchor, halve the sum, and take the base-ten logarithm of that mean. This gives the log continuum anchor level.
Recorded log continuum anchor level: 1.04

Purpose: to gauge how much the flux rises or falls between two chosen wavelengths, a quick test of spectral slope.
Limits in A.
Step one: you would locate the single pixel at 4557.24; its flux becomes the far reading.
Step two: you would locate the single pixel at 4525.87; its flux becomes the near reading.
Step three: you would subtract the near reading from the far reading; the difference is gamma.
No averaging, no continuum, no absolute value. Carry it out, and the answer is 1.1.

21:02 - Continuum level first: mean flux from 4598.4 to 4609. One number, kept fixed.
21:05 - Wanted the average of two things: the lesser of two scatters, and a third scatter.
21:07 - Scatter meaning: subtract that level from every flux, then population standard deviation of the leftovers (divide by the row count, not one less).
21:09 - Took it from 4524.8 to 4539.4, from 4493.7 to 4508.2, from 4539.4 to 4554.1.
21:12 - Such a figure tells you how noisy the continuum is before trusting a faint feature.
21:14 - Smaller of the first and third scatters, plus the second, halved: 0.33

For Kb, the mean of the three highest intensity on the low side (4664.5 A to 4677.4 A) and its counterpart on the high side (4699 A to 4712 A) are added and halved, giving 10.8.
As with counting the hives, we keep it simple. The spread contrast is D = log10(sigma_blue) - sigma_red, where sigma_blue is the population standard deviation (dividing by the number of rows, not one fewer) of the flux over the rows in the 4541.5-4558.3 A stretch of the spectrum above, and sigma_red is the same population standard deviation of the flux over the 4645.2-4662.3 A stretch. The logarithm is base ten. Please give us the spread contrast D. -0.7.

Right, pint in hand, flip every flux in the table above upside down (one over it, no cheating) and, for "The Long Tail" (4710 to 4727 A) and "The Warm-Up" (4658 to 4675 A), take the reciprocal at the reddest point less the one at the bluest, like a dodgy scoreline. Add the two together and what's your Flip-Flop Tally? 0.0010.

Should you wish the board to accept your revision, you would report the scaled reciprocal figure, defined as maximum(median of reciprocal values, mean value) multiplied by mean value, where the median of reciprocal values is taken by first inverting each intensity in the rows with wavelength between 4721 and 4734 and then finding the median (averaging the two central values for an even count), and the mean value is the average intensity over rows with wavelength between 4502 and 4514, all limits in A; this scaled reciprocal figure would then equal 125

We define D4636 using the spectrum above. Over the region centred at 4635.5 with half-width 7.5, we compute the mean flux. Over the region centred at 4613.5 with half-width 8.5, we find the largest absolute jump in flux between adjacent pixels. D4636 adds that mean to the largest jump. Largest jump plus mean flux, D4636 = 11.2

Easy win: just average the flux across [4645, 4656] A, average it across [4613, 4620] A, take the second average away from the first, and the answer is 0.0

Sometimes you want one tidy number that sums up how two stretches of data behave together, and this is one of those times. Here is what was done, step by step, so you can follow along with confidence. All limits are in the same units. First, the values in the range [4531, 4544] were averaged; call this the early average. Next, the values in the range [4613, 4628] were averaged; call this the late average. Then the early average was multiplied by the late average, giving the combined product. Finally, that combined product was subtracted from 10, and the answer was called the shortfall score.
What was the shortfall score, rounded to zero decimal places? -105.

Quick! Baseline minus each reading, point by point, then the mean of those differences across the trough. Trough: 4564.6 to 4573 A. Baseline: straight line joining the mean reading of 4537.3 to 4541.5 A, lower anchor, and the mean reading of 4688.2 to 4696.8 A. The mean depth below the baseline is 0.12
